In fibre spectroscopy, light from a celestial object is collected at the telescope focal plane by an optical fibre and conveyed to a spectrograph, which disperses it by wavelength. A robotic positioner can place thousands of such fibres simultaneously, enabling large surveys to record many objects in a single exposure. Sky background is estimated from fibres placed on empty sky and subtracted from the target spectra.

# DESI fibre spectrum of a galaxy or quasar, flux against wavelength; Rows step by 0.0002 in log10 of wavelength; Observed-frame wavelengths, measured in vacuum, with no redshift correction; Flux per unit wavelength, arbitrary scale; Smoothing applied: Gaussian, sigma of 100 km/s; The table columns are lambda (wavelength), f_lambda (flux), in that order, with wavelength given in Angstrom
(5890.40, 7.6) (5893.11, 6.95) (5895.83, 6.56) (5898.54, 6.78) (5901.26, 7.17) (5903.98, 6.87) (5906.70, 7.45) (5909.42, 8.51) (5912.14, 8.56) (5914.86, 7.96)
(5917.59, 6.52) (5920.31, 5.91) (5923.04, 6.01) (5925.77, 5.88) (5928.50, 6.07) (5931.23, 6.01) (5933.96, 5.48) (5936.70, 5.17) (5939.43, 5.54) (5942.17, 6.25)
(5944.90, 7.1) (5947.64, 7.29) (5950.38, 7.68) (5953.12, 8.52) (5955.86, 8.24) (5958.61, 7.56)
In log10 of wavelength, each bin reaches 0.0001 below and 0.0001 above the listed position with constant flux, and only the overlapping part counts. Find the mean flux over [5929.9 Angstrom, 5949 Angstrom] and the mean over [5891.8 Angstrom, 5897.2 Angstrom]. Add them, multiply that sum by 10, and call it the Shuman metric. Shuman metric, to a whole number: 129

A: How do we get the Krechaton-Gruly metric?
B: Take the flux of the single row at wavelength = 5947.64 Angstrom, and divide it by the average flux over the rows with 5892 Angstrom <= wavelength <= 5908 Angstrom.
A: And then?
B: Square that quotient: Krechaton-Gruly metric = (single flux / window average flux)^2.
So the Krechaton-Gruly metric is 1.10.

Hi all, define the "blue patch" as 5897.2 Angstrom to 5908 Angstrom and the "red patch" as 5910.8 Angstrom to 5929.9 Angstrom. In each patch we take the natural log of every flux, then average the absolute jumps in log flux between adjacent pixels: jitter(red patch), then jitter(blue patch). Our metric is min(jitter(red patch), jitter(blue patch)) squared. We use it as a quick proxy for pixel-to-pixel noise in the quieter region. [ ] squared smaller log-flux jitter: 0.0036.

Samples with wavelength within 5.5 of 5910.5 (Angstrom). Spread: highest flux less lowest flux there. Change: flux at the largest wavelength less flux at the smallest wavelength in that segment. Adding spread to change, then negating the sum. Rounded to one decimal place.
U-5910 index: -1.6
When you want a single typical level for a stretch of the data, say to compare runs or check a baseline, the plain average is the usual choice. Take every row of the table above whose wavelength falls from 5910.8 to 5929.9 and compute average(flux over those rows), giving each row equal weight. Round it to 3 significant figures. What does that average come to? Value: 6.70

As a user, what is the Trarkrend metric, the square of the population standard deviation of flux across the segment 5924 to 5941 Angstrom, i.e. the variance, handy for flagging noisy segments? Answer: 0.10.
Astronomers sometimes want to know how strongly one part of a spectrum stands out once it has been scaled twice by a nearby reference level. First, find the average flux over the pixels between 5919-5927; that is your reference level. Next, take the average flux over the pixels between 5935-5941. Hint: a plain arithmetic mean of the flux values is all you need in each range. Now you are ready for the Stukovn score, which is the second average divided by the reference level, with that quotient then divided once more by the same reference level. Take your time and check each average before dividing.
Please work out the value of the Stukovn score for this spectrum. 0.15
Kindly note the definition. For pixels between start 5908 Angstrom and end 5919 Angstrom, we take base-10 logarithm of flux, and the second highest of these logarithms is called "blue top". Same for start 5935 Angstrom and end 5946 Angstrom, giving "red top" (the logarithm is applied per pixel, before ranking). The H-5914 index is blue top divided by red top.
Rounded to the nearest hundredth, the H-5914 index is 1.17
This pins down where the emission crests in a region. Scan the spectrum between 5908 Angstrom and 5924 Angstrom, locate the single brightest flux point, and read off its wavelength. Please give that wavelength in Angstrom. 5912.14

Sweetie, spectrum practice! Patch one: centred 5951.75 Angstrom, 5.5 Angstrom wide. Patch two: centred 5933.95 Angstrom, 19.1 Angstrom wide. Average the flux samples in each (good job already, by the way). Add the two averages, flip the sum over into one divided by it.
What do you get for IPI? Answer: 0.072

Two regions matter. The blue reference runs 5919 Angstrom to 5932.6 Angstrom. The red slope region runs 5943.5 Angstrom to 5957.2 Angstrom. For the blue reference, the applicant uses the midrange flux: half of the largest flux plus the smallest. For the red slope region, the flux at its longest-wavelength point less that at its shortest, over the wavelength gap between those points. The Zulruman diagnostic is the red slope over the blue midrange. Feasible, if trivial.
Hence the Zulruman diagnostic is 0.017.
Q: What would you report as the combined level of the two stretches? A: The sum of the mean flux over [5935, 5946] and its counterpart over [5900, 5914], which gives 13.7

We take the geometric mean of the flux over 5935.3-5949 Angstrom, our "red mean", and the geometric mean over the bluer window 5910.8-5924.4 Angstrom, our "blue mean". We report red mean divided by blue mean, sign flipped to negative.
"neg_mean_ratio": -0.90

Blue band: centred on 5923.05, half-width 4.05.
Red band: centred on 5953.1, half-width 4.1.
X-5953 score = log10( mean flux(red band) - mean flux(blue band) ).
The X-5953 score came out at 0.3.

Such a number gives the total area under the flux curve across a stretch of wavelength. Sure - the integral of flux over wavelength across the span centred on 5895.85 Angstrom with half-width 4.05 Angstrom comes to 55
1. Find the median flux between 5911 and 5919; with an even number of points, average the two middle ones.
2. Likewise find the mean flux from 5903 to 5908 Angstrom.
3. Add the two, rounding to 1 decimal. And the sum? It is 15.1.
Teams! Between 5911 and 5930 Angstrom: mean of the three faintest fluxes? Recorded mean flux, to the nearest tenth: 5.9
